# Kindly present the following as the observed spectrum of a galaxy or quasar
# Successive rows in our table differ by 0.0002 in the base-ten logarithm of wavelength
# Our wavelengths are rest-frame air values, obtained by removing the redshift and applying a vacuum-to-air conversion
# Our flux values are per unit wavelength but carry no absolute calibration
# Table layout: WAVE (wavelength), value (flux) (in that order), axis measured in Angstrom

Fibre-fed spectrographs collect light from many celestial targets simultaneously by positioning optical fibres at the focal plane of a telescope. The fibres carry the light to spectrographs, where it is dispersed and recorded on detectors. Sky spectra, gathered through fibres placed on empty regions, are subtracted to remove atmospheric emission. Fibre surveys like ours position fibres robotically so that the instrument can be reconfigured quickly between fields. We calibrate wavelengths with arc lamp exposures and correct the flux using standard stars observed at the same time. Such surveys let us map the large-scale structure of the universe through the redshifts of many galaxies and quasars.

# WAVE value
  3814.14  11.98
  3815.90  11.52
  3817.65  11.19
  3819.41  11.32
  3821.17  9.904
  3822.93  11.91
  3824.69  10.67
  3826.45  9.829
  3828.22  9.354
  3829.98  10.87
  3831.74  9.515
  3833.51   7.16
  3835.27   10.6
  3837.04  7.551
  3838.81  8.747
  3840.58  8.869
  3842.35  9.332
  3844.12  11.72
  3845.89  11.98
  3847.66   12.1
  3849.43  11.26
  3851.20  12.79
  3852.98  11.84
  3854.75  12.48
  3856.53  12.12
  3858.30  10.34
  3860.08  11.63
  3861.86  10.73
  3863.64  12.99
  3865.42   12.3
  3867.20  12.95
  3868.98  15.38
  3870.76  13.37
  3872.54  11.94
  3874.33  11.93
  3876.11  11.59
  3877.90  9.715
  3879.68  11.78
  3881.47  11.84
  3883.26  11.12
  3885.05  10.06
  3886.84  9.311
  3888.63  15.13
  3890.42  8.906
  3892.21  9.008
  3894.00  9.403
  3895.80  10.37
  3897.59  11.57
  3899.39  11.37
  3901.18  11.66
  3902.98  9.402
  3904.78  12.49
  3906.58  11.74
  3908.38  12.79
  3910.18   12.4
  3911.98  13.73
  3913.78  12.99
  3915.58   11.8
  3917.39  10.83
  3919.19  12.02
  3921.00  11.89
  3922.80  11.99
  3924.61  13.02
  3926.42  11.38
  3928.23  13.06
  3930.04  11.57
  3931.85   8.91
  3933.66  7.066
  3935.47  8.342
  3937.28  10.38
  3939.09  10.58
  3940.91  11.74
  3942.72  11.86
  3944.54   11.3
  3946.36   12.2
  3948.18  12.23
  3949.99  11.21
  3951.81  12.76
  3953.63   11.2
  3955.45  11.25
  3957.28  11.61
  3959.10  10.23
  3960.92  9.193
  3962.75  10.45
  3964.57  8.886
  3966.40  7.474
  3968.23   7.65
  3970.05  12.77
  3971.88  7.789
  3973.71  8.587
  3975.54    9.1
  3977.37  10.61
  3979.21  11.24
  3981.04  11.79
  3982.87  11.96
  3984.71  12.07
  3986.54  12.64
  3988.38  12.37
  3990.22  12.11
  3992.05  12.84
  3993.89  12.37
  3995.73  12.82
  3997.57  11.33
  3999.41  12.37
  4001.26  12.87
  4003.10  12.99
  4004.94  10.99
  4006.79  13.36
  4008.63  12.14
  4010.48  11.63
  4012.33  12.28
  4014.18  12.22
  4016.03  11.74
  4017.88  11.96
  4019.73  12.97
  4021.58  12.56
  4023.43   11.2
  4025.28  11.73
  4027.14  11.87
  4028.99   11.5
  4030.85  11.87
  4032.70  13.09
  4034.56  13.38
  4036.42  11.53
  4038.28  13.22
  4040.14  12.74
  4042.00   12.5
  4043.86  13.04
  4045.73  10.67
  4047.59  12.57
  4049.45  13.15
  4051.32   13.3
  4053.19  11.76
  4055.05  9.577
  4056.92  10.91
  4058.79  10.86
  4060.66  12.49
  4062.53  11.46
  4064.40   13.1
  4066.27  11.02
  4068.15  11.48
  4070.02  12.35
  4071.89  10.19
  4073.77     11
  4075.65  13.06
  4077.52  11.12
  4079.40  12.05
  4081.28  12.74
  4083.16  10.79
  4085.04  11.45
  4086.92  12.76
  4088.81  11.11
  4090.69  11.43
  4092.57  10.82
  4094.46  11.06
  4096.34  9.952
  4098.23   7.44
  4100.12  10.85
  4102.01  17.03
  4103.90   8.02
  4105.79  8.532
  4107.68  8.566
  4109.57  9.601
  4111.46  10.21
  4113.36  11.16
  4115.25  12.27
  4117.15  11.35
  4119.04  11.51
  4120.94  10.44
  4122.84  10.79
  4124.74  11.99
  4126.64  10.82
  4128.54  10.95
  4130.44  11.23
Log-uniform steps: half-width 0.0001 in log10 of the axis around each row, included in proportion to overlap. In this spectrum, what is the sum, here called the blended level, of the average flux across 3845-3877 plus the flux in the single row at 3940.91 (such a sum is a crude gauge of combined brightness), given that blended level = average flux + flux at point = 24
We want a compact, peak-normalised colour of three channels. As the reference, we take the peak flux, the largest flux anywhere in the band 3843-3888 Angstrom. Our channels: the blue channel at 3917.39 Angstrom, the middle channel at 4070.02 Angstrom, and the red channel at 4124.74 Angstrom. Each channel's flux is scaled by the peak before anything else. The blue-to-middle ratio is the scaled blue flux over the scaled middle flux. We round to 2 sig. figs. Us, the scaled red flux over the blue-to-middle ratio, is 0.89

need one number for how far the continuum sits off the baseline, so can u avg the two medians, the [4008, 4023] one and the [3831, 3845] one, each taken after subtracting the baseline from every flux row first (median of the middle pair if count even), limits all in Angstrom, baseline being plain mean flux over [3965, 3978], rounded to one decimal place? 1.5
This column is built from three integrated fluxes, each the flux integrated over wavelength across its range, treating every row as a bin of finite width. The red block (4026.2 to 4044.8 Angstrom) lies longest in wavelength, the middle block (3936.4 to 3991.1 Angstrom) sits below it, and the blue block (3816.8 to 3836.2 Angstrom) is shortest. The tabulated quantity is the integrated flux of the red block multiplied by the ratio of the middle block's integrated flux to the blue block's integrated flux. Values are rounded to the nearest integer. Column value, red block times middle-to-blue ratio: 695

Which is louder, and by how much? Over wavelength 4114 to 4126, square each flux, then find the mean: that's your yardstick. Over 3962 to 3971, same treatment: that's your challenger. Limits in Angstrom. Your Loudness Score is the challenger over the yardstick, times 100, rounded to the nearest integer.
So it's 72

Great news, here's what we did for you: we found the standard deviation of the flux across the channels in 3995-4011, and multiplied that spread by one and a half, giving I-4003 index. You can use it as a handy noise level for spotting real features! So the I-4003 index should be 1.2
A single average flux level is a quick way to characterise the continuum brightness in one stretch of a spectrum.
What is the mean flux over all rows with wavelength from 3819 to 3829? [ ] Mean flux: 10.5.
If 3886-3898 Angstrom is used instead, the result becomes 10.5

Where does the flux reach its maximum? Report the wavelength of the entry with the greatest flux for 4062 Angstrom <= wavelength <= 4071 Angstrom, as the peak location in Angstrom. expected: 4064.40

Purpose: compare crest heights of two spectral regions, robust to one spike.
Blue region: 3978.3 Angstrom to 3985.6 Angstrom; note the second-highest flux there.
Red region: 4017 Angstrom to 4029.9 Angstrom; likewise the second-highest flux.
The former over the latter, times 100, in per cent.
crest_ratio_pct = 95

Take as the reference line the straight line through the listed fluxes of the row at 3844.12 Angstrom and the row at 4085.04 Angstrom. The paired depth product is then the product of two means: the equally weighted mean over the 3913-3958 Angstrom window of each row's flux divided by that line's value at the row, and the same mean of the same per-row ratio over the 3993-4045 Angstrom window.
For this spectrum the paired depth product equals 1.04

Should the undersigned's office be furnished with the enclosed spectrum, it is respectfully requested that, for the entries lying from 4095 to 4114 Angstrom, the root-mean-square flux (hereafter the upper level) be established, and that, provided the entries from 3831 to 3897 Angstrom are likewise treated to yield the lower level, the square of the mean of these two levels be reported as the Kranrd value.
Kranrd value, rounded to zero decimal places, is 118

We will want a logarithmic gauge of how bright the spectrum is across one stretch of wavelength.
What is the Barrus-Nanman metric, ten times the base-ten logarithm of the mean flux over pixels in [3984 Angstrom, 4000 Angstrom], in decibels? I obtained 10.9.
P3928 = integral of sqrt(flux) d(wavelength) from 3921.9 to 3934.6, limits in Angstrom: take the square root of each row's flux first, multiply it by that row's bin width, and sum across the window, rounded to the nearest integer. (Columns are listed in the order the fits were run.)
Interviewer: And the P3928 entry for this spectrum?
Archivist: 42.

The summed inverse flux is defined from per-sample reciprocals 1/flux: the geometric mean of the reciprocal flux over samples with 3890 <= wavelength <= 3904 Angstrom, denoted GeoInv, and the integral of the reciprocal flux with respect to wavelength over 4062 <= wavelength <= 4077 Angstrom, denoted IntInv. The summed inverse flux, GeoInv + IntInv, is 1.39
